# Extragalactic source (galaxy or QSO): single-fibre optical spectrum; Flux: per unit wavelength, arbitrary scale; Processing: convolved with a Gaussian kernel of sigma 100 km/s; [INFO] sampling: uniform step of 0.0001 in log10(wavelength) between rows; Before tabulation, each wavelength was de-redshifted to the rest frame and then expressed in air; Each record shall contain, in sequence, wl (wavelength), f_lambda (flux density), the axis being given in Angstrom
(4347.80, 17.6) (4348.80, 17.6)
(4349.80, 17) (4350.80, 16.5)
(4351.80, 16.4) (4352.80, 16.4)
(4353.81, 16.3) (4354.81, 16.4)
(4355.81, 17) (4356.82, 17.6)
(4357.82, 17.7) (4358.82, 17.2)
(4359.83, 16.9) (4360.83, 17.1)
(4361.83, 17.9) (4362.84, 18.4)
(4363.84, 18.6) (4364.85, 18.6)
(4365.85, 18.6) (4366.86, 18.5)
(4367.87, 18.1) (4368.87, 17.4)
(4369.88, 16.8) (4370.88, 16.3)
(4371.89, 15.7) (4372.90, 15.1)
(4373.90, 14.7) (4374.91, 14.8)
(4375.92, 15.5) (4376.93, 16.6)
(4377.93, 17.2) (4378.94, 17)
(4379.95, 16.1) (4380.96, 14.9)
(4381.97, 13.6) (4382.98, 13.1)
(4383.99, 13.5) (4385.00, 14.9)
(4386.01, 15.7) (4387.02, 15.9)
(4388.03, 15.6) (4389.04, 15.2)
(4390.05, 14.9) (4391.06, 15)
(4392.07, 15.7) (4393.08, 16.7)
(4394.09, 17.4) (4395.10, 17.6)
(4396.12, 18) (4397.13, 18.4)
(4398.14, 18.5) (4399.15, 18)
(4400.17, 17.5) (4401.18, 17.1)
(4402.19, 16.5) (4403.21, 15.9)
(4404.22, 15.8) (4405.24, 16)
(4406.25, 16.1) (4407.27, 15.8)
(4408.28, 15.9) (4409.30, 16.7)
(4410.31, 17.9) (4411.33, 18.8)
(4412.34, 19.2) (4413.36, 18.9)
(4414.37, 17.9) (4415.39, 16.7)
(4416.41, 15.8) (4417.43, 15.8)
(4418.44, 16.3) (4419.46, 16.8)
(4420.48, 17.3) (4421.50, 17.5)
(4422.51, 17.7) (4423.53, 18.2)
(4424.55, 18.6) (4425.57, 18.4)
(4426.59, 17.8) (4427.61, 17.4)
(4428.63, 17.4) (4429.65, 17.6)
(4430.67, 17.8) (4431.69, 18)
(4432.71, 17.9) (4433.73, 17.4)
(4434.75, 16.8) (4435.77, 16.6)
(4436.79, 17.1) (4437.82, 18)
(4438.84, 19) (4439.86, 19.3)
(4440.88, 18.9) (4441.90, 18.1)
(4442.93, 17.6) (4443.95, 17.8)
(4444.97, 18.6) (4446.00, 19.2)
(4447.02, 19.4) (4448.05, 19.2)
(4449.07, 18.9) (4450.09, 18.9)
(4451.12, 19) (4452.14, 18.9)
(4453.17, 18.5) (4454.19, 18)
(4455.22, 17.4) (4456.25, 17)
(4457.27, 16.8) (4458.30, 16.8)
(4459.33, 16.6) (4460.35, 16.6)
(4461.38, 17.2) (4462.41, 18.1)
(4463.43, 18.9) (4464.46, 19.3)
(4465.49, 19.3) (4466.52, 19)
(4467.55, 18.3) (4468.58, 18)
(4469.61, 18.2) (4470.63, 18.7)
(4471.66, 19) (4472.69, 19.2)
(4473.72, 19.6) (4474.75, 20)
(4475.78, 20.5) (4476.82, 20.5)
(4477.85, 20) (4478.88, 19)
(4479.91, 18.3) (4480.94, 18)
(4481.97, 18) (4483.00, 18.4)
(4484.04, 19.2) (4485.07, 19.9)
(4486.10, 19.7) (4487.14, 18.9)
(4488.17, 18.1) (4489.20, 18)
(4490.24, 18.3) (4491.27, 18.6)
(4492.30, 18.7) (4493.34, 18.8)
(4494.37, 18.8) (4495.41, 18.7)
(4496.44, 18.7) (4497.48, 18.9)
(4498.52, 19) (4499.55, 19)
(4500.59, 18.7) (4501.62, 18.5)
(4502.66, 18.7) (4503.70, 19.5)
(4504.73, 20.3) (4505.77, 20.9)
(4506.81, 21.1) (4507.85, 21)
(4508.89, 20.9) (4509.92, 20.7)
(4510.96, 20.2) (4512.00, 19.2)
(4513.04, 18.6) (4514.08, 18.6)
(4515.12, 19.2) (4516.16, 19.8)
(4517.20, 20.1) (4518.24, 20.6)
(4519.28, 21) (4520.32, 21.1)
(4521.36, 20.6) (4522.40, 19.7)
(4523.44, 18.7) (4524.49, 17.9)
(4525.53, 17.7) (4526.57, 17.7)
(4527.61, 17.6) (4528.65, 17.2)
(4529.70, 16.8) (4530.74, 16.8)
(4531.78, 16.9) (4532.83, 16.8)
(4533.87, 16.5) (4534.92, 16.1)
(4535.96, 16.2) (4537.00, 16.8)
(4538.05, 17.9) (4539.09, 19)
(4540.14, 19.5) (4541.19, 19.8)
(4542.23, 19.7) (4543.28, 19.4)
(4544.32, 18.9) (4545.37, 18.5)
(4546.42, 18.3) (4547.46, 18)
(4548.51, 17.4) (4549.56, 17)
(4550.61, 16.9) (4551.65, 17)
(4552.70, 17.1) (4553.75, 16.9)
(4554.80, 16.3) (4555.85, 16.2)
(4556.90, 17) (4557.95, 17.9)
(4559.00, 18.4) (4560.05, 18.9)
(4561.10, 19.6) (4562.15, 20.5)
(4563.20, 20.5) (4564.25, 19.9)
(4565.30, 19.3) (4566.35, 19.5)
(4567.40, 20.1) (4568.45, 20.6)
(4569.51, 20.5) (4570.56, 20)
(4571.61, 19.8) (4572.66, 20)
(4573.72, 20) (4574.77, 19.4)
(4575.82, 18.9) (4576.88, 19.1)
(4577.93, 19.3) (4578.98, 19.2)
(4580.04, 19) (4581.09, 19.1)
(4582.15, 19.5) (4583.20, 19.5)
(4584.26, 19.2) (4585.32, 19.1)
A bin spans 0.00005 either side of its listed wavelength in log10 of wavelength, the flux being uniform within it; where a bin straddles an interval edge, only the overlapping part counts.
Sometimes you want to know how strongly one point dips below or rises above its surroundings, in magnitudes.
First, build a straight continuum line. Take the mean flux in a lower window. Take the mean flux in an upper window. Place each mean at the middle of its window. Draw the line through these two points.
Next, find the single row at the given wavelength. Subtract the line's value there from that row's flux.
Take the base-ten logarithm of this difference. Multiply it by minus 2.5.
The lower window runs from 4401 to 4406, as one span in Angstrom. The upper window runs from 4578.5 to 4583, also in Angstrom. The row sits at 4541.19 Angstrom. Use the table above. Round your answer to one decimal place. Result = -0.2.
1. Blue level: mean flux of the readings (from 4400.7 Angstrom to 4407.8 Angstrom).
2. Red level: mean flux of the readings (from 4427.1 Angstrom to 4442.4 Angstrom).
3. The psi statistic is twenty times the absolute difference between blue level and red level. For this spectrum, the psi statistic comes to 33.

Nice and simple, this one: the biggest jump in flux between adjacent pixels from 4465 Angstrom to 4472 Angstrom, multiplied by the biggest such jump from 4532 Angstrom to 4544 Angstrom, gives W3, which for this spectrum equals 0.77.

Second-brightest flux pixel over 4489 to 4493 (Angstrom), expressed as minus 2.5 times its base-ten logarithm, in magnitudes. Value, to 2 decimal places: -3.17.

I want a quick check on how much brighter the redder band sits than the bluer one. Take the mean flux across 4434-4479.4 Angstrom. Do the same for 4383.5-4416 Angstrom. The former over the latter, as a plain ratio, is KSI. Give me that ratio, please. 1.11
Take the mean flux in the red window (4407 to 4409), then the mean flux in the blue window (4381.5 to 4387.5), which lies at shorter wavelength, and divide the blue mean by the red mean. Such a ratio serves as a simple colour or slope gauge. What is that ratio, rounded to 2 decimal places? 0.91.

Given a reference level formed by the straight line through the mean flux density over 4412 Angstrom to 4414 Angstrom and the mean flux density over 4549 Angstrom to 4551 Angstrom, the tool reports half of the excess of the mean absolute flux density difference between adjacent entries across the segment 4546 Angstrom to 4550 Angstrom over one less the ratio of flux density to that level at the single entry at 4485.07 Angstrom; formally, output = 0.27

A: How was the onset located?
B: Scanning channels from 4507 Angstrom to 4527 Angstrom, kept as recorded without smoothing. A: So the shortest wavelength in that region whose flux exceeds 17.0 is 4507.85 Angstrom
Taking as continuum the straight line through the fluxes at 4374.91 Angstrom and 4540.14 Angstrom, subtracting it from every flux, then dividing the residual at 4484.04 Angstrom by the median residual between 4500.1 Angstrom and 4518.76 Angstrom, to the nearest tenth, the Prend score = 1.1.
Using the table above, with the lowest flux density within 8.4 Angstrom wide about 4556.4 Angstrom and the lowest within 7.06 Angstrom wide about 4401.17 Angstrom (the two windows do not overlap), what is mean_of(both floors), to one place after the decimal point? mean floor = 16.0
